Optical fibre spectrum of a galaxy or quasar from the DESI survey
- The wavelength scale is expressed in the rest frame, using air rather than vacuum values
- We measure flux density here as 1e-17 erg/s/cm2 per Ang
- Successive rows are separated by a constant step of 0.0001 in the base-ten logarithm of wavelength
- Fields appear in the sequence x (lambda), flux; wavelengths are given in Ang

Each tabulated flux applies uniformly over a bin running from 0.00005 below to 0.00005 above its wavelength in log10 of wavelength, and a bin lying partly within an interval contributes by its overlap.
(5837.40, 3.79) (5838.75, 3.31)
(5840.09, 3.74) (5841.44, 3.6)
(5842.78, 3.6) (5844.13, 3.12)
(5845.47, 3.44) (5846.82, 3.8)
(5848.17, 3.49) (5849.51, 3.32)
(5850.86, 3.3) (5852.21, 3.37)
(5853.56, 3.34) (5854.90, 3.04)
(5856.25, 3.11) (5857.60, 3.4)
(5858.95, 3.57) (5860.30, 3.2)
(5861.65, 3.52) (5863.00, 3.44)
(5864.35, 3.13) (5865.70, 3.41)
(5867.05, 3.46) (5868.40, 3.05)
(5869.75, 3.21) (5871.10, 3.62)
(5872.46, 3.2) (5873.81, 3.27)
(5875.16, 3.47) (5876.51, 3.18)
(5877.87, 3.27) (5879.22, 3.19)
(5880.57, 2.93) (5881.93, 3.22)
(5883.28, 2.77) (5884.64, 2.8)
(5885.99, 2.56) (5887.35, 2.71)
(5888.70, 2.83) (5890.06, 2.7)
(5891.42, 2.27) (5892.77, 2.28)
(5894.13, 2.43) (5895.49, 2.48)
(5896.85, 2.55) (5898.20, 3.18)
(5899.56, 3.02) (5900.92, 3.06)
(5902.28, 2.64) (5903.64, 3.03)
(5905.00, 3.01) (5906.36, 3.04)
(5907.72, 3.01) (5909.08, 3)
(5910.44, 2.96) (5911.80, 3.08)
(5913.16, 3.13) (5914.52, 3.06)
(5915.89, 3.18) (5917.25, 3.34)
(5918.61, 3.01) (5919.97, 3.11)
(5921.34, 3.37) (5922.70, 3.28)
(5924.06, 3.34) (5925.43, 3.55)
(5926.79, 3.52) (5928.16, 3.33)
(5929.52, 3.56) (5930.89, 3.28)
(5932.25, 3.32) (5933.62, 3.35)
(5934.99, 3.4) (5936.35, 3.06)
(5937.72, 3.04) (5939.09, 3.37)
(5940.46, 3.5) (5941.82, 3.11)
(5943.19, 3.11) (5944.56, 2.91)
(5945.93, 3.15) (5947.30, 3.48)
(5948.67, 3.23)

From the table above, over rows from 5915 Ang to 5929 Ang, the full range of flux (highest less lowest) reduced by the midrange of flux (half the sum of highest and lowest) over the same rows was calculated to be -2.74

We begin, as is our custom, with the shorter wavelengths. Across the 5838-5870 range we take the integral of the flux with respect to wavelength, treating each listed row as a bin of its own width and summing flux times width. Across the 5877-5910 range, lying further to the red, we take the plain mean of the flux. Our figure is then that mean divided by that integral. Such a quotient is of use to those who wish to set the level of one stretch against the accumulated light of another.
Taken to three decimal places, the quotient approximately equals 0.026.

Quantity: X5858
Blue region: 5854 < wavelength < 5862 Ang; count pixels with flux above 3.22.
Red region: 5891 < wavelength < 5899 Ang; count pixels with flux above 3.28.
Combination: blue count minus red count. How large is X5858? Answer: 3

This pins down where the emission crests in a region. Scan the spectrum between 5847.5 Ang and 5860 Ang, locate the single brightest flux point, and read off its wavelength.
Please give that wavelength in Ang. 5858.95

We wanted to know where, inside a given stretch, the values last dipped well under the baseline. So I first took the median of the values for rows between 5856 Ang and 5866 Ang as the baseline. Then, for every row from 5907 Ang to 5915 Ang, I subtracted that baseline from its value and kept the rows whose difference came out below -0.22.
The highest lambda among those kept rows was 5914.52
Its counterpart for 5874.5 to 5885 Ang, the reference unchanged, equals 5884.64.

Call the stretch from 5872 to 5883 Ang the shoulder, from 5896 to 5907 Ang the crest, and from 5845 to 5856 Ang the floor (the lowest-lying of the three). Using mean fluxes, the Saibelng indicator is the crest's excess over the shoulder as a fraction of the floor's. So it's -0.08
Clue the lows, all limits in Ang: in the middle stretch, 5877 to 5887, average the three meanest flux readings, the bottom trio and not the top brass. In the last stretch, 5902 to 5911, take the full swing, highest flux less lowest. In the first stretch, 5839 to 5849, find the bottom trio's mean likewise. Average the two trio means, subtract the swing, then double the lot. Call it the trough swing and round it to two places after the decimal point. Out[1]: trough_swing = 5.26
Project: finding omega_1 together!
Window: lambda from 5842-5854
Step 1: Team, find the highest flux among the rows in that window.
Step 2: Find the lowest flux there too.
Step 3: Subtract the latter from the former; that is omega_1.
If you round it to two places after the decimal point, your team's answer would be 0.68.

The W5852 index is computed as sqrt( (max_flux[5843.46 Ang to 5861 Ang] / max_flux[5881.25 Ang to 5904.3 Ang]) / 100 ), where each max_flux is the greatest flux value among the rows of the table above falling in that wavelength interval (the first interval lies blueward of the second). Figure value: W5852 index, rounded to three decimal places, 0.109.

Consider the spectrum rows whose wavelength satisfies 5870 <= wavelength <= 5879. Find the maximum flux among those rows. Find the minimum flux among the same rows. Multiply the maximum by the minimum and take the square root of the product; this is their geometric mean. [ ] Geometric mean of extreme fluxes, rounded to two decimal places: 3.39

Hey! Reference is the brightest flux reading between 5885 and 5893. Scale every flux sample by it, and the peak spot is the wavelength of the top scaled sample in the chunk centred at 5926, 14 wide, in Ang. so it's 5929.52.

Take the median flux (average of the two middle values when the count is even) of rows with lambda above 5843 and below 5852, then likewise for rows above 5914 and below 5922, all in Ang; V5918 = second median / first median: 0.93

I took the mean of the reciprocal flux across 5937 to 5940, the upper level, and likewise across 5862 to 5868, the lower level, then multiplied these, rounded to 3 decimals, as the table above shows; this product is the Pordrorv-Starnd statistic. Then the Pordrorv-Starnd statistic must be 0.093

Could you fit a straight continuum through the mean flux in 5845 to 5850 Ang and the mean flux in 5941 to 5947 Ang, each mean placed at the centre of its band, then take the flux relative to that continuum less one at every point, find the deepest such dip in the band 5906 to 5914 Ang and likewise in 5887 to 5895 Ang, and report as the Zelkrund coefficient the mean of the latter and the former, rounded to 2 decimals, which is -0.20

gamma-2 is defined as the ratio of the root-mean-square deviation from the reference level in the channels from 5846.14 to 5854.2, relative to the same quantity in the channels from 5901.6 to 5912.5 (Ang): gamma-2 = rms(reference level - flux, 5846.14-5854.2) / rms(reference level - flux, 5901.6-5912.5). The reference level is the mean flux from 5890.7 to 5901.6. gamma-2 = 2.4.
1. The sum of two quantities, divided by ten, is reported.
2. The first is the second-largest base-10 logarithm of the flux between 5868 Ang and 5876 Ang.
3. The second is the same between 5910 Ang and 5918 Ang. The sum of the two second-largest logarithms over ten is 0.104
